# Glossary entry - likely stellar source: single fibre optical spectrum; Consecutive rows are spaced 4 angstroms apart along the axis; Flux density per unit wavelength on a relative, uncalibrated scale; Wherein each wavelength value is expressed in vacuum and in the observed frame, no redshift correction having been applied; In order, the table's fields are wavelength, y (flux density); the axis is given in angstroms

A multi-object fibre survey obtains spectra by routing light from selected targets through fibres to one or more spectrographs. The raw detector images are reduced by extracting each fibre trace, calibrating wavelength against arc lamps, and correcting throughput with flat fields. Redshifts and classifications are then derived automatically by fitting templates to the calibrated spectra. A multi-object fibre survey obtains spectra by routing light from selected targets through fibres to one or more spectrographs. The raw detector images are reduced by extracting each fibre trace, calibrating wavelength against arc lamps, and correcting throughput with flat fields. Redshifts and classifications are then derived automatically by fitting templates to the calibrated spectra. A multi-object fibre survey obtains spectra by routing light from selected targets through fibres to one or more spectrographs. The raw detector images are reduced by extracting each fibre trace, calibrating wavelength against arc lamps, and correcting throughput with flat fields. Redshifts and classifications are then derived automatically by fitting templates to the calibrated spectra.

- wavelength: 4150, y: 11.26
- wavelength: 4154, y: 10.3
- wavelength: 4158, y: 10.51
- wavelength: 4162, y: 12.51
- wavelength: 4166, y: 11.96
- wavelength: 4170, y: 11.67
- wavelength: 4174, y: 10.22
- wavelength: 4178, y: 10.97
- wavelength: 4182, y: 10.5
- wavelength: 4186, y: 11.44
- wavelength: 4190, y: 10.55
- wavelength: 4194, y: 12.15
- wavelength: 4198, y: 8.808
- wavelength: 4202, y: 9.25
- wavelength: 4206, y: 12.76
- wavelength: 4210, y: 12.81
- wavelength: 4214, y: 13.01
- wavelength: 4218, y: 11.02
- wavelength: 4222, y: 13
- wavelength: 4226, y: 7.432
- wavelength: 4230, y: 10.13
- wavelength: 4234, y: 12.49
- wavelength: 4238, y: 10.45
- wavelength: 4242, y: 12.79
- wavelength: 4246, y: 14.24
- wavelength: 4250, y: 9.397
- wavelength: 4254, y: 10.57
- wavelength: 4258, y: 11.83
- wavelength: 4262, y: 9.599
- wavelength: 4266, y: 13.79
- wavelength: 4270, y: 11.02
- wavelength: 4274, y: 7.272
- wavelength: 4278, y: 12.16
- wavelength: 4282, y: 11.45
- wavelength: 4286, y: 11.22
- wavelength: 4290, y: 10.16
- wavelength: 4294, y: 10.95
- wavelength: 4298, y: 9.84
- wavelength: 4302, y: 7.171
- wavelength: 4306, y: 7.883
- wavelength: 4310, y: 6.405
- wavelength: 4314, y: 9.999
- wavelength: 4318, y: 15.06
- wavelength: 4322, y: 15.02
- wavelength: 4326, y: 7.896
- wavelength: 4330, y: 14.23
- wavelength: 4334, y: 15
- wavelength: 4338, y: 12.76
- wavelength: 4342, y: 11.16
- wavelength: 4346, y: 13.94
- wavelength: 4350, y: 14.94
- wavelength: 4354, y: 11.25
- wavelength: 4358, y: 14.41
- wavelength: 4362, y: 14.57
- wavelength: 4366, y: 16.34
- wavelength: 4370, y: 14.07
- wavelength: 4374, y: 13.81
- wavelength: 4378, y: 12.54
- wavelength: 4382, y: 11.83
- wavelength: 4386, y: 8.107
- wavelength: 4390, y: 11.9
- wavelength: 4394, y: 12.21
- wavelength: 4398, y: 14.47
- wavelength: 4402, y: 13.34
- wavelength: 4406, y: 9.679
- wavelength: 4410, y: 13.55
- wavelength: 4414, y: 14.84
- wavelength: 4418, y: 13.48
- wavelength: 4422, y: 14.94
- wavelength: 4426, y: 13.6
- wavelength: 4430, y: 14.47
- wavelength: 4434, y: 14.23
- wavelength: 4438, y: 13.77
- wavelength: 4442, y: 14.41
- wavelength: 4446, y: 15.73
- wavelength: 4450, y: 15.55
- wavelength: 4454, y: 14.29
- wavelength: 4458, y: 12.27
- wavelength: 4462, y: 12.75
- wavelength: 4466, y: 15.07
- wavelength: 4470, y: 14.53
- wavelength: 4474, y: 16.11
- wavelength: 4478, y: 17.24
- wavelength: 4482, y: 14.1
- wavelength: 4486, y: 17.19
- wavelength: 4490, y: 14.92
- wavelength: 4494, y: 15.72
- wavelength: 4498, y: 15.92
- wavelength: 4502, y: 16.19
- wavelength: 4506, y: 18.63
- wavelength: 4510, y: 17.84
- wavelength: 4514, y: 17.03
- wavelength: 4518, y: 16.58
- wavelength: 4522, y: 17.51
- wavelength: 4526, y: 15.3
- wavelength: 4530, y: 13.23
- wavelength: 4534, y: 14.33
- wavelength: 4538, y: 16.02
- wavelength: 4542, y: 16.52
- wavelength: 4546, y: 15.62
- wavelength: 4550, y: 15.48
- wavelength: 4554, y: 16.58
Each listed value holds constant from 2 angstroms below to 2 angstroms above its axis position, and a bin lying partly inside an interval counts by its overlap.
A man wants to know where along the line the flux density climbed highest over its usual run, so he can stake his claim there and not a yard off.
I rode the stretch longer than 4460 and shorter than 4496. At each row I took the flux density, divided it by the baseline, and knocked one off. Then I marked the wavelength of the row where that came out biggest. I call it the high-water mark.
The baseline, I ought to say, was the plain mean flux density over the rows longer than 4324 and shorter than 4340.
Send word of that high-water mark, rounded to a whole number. 4478 angstroms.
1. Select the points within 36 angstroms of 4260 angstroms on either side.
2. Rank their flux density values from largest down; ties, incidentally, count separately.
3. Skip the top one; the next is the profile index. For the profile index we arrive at 13.79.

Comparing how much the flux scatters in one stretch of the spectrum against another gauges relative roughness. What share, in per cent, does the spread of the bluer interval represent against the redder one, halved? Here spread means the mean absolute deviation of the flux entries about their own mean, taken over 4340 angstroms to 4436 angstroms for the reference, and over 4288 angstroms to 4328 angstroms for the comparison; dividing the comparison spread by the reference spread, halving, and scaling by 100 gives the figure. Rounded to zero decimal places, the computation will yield 77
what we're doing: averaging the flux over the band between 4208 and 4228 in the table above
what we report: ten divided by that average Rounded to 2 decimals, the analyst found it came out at 0.87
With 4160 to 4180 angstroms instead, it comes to 0.87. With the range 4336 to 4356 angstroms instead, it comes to 0.78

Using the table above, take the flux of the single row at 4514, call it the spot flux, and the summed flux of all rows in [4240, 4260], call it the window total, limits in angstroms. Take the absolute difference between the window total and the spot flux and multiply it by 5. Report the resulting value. 209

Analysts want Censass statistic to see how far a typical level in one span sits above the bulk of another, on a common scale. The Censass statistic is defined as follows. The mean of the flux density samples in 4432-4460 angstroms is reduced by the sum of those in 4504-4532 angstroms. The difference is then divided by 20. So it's -5.1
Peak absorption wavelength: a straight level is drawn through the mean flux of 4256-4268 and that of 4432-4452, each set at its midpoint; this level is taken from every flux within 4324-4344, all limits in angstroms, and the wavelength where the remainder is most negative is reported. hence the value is 4326 angstroms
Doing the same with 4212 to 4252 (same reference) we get 4226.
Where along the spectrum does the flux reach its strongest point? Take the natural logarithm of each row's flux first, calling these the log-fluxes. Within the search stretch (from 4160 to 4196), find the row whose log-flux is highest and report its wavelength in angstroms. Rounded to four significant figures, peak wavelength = 4162 angstroms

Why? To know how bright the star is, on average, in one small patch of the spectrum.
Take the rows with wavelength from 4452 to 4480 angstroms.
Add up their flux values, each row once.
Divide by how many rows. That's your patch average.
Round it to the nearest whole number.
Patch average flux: 15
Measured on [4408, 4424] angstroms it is 14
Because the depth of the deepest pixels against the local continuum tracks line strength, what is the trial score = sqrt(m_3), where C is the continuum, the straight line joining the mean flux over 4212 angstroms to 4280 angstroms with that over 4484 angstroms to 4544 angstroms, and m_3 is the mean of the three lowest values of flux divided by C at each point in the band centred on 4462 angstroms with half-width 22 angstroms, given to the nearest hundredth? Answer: 0.92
